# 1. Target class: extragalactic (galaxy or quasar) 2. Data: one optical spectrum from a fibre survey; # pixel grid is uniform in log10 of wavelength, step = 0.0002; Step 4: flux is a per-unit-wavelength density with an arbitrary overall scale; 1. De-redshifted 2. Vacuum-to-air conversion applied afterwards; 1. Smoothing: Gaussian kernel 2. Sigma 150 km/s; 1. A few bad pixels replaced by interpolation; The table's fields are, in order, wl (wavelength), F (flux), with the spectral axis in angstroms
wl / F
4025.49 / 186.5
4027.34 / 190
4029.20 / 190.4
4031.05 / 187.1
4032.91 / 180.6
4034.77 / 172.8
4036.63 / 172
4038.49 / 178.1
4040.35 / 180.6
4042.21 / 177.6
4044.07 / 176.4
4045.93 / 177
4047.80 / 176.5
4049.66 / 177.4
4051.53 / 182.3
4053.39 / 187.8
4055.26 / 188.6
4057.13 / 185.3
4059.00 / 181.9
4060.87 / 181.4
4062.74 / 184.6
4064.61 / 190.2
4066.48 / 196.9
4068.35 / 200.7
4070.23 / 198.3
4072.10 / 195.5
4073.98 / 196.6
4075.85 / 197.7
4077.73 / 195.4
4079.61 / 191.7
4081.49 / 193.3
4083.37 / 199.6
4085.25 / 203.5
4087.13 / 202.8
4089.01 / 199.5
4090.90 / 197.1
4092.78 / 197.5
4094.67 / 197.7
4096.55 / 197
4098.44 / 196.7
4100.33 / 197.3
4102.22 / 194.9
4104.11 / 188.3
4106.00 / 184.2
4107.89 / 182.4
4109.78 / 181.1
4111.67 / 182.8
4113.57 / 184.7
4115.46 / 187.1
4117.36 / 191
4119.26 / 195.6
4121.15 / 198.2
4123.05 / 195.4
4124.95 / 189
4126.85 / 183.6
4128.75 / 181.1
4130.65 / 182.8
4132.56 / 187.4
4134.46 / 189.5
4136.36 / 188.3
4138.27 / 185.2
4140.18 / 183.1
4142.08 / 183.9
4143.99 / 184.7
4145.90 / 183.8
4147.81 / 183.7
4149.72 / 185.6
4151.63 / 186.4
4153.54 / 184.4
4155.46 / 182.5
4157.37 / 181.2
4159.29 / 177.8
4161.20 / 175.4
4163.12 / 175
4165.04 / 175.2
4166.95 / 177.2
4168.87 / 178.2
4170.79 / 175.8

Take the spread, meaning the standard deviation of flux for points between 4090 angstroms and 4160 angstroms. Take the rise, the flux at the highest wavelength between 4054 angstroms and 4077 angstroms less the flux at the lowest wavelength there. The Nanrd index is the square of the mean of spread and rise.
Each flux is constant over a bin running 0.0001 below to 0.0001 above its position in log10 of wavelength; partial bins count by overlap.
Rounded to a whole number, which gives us 57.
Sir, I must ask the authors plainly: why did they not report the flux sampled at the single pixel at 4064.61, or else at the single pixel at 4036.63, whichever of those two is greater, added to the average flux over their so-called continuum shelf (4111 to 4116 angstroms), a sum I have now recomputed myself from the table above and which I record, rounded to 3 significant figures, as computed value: 375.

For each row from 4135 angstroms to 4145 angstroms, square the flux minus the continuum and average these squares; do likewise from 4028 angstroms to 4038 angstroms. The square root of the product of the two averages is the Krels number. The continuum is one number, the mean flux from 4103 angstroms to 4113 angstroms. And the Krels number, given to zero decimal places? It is 18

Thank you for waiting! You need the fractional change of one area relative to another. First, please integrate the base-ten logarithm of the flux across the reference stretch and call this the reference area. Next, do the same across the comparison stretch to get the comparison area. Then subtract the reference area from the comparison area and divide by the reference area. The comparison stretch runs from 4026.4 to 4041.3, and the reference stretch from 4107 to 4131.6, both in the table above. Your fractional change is -0.4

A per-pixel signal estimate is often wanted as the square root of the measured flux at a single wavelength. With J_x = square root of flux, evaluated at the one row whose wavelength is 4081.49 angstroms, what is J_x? 13.9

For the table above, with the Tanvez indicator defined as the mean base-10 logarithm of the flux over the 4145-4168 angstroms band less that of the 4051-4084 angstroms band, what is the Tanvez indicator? -0.03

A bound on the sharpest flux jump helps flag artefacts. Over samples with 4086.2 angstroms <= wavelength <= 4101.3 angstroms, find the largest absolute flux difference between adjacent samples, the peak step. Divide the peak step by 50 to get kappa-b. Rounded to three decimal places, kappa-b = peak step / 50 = 0.066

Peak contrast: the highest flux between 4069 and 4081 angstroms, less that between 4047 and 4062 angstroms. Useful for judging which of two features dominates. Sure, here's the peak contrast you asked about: 10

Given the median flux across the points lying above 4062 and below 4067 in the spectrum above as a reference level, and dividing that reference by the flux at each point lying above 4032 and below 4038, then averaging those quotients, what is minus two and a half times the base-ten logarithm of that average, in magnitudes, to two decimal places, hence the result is -0.09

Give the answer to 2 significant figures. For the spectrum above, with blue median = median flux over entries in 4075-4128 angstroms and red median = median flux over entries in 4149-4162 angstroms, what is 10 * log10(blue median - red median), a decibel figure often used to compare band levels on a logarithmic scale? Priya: 11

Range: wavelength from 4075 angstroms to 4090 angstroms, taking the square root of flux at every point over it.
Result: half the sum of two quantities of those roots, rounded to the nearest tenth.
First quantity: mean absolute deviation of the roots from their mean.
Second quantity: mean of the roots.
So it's 7.1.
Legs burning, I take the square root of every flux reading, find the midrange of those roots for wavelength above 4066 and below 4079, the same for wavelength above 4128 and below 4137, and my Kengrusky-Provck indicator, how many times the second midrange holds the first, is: 0.97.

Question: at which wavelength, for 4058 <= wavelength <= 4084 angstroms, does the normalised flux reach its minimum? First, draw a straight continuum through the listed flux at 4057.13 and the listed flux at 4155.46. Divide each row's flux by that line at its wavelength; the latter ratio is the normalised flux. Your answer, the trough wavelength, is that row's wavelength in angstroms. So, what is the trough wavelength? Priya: 4060.87 angstroms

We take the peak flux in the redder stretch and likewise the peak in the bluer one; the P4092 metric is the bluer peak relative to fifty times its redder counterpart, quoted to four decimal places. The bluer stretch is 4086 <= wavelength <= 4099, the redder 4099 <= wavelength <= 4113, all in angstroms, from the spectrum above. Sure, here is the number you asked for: 0.0206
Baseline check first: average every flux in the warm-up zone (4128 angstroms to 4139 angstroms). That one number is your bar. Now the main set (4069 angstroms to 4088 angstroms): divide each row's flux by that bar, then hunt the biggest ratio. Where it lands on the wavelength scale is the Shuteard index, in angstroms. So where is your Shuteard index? 4085.25 angstroms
